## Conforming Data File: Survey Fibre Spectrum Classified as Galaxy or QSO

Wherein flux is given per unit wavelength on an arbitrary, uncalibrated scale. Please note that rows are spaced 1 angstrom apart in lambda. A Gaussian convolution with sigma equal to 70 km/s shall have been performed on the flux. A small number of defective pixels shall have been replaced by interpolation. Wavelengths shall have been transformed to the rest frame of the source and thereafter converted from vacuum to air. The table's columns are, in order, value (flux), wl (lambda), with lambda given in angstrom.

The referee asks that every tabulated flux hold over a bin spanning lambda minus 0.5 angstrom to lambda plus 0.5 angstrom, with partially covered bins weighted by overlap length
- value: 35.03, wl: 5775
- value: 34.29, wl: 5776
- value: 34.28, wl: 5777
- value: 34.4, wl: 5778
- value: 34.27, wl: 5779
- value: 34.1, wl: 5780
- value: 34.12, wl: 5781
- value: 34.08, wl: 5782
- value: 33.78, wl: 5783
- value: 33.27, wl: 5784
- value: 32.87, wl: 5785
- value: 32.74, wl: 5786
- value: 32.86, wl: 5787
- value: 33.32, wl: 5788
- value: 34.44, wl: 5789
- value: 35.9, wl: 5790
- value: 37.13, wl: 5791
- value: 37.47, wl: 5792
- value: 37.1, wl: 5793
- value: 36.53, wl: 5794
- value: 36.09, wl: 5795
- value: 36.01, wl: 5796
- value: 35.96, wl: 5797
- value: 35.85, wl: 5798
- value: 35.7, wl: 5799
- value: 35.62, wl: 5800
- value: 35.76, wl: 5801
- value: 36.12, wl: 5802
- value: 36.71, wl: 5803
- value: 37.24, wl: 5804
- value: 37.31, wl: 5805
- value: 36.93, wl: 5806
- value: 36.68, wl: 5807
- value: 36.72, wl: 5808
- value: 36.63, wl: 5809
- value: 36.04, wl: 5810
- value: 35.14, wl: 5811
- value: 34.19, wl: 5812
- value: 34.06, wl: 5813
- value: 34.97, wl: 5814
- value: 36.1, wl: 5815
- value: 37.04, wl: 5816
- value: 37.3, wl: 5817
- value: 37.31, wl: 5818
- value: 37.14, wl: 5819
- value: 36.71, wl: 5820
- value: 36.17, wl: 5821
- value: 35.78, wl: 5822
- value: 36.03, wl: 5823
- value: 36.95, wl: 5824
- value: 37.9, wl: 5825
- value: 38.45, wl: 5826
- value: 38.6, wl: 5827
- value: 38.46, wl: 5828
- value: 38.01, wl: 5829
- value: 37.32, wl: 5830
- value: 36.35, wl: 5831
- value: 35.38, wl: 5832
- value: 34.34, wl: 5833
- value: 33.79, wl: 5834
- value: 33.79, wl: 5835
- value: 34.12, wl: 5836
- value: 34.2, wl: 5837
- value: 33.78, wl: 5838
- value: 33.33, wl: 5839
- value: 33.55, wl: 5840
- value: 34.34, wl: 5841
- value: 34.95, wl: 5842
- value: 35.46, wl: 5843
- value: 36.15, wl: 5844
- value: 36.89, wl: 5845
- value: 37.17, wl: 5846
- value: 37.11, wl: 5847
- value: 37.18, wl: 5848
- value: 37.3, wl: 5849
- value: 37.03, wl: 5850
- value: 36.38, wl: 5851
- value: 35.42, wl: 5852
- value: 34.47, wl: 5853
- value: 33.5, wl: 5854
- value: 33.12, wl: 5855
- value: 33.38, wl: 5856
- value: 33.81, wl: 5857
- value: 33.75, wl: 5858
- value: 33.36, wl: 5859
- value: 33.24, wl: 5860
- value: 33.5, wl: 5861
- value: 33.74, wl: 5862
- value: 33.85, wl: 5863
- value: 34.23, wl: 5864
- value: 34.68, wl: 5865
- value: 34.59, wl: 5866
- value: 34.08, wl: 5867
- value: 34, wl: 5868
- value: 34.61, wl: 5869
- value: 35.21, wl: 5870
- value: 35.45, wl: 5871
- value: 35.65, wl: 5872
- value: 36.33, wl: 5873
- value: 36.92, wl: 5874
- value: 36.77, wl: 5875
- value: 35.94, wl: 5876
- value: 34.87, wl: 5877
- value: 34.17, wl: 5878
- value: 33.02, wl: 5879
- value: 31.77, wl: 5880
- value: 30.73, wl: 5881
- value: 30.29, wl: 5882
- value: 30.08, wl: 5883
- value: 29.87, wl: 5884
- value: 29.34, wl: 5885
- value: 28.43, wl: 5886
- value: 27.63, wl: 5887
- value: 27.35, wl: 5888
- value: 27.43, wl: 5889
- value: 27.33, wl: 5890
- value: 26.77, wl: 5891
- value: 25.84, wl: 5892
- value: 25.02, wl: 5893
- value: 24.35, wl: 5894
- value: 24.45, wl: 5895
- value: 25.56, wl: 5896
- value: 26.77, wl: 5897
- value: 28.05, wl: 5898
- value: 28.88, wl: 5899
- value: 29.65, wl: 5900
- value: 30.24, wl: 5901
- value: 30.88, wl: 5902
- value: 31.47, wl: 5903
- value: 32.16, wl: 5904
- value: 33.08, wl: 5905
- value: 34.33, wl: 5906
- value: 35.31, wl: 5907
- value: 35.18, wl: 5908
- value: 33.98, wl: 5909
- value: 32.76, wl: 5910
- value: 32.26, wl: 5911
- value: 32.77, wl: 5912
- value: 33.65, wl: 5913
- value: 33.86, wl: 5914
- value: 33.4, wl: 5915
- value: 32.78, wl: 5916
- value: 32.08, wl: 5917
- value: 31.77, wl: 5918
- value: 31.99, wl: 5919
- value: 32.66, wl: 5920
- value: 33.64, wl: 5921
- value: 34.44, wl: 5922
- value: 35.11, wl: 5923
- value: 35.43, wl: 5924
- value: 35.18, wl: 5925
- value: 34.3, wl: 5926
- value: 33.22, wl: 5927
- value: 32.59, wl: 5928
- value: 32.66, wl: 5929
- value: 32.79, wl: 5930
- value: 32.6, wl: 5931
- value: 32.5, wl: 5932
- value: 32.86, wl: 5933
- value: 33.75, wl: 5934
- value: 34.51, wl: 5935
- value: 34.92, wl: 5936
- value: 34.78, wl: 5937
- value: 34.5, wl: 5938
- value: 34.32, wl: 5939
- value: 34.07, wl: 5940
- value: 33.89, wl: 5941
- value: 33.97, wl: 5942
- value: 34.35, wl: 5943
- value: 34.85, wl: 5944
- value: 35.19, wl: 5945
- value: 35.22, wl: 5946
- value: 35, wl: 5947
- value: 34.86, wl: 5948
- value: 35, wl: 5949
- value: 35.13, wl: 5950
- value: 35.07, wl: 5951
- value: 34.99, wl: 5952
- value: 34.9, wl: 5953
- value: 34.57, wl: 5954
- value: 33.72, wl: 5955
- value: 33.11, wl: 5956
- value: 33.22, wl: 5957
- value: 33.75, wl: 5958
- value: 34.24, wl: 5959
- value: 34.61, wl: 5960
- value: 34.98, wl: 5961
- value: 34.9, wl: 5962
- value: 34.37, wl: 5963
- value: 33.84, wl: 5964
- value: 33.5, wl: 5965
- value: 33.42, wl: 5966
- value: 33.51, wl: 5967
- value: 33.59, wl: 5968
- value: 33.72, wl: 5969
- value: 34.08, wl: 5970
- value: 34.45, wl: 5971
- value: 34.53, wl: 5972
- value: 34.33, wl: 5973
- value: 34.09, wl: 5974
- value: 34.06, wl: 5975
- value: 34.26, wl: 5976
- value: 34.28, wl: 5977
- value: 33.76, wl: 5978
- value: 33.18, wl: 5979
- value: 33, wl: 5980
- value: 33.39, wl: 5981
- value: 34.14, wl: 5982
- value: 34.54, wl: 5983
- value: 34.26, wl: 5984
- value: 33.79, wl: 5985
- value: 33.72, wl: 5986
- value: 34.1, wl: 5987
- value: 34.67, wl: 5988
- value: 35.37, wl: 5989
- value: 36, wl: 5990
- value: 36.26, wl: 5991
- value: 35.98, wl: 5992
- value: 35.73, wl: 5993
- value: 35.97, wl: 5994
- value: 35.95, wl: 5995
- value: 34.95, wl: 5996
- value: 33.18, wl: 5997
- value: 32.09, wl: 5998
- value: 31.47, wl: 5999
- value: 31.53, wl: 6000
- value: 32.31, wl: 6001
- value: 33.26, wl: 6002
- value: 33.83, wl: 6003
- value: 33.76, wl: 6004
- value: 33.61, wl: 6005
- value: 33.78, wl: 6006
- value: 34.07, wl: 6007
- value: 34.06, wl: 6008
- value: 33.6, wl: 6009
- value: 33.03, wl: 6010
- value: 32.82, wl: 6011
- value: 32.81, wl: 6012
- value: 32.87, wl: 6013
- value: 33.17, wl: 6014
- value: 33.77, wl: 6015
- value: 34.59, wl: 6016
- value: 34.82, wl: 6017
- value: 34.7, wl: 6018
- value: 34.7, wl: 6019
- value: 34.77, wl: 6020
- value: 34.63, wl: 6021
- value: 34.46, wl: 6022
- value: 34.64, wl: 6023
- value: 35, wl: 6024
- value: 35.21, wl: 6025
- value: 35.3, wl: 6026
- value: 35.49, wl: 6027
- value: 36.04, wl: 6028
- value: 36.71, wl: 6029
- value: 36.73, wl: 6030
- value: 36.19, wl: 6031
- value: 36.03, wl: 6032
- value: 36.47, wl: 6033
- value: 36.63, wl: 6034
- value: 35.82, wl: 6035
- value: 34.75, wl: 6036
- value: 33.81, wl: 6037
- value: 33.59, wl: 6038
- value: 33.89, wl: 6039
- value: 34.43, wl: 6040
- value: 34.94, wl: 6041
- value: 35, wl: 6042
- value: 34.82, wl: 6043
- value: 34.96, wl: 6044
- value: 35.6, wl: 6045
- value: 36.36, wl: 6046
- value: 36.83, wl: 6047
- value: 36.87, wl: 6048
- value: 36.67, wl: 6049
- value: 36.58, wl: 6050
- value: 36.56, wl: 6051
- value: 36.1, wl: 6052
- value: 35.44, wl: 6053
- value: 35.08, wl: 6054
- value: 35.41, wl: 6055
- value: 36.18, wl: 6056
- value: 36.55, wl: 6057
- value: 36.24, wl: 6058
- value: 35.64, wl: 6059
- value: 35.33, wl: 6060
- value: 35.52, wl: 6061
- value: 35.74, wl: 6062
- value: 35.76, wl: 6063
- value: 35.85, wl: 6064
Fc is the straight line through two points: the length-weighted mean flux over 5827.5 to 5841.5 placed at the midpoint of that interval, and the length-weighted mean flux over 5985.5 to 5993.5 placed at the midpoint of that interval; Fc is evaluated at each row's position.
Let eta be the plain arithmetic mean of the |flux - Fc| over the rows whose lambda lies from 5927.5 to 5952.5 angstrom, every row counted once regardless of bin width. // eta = 1.00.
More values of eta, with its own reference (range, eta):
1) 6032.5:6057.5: 0.89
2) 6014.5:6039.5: 0.81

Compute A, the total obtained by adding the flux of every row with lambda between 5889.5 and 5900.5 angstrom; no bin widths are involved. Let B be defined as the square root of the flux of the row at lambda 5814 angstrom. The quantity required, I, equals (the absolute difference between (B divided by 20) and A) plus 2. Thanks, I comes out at 294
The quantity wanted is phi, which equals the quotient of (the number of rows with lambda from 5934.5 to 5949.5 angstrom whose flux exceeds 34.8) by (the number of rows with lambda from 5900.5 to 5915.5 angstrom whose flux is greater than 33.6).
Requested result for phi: 1.17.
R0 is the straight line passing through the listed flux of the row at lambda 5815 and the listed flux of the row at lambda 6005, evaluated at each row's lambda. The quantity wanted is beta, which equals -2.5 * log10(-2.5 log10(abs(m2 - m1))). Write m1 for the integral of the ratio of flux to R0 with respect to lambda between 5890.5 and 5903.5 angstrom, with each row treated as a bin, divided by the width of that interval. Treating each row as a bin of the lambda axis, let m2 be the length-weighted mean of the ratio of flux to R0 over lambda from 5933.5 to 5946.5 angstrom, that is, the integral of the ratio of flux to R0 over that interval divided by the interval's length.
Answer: -0.56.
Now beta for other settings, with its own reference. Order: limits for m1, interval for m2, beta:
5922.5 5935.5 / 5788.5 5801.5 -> -1.56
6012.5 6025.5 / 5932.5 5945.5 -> -1.41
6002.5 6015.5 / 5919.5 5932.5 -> -1.48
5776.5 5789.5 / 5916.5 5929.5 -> -1.35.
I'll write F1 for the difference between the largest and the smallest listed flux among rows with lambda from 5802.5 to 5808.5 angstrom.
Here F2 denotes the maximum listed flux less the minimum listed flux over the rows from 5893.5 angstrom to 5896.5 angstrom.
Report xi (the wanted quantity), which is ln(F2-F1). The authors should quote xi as -0.5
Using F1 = 0.63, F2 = 1.2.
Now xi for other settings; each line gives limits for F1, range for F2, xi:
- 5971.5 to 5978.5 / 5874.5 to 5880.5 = 1.4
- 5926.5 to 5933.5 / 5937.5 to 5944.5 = -1.4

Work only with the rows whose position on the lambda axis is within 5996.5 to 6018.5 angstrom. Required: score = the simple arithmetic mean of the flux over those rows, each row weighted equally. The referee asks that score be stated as 33.3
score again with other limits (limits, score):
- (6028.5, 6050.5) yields 35.6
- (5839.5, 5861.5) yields 35.0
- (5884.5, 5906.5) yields 28.4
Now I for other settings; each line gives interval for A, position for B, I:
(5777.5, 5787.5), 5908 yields 338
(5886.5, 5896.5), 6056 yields 263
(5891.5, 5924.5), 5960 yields 1036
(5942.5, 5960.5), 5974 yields 623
